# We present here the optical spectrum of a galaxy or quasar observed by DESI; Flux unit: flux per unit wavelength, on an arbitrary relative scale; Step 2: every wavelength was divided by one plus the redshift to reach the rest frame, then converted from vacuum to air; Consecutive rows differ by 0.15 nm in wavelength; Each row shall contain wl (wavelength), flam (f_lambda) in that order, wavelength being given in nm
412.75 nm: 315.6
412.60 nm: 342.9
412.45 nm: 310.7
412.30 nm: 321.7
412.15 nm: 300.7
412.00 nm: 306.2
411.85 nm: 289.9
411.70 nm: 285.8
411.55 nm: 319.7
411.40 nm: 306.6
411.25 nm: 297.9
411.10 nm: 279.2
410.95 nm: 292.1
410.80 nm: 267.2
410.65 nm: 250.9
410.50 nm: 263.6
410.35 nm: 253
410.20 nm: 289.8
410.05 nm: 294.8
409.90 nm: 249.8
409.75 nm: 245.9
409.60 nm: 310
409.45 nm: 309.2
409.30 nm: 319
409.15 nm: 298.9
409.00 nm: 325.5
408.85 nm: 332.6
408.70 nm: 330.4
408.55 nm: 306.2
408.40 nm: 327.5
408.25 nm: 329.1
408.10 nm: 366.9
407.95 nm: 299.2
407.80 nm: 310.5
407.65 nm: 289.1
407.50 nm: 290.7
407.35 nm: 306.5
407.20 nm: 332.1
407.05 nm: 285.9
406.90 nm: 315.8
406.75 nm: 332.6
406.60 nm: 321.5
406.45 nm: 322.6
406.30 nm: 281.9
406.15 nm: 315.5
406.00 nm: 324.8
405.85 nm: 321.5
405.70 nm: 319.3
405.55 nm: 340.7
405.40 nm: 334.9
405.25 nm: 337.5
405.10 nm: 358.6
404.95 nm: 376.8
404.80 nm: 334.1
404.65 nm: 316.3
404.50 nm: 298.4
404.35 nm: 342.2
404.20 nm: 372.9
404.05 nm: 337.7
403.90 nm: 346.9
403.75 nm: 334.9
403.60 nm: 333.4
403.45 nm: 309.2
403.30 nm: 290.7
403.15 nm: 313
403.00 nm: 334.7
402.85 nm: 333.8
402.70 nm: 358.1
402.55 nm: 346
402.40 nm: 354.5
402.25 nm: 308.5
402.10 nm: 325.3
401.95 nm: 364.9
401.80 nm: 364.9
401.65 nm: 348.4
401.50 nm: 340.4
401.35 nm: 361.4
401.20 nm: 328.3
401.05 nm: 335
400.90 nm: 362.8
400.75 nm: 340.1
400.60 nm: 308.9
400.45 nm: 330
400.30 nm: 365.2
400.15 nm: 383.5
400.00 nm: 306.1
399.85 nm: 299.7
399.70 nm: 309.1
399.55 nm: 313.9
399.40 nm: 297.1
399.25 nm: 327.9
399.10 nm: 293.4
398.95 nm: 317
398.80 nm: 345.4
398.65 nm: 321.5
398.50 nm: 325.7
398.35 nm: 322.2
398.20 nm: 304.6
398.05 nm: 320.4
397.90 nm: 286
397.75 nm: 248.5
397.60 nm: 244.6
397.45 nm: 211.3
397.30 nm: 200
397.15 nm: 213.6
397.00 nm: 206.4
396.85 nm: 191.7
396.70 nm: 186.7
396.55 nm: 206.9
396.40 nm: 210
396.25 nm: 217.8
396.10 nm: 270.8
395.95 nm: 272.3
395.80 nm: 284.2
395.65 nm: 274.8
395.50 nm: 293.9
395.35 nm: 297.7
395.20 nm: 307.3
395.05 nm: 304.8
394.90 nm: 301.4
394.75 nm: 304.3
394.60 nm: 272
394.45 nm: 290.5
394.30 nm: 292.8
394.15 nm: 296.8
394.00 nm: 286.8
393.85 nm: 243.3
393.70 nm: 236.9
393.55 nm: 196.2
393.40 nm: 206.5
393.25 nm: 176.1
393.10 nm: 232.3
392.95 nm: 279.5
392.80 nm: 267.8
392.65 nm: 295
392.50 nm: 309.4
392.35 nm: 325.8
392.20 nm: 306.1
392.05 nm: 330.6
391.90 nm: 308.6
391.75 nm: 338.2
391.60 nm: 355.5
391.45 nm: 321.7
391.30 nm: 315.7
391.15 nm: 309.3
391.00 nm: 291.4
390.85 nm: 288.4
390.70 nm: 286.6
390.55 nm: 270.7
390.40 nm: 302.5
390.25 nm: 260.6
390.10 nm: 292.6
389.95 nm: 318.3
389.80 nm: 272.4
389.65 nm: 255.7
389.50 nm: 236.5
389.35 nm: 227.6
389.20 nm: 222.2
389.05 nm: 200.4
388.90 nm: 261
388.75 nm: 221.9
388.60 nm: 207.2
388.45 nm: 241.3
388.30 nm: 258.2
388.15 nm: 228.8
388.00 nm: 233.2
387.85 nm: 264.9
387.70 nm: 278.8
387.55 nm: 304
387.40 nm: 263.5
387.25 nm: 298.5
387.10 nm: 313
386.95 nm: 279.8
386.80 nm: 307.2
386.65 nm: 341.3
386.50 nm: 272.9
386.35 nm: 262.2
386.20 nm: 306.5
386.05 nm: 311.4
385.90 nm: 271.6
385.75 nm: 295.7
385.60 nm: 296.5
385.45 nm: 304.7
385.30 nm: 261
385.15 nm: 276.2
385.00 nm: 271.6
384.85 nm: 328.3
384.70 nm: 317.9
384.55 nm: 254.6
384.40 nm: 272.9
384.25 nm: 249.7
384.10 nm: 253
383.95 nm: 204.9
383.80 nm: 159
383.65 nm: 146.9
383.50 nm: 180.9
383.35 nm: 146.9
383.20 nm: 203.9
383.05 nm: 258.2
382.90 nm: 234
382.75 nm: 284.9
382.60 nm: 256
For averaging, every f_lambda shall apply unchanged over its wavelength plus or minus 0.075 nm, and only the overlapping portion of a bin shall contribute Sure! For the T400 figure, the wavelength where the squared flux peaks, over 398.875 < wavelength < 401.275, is 400.15 nm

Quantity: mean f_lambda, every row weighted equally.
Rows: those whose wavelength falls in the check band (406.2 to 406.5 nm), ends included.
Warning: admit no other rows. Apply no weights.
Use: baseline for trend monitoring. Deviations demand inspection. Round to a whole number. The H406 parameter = 302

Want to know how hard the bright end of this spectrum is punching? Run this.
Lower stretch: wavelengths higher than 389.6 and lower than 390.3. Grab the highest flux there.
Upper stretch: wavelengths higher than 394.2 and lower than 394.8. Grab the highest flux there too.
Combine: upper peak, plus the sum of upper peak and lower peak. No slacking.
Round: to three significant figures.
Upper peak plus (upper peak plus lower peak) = 927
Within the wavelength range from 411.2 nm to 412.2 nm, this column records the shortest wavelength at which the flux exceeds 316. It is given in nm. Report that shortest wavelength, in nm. 411.55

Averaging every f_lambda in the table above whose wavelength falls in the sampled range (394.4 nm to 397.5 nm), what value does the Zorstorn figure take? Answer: 253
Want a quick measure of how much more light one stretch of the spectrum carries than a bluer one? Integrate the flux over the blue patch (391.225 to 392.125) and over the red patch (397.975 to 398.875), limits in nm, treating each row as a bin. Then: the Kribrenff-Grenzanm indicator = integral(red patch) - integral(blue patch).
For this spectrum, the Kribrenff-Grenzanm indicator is -5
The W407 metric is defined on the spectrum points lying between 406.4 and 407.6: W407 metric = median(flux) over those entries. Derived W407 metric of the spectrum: 319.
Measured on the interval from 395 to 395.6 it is 301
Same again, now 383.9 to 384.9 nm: 255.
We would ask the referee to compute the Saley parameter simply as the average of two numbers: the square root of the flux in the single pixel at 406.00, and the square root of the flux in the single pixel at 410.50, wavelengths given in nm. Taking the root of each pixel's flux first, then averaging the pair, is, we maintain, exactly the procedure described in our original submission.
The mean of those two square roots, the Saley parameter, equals 17.1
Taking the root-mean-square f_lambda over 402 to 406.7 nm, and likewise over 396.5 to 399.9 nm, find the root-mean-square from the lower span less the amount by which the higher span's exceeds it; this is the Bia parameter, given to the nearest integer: 226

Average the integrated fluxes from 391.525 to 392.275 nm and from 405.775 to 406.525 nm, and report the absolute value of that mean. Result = 240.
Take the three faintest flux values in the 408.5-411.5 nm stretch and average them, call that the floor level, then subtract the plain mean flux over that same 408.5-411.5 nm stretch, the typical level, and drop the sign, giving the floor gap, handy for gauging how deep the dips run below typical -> 42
